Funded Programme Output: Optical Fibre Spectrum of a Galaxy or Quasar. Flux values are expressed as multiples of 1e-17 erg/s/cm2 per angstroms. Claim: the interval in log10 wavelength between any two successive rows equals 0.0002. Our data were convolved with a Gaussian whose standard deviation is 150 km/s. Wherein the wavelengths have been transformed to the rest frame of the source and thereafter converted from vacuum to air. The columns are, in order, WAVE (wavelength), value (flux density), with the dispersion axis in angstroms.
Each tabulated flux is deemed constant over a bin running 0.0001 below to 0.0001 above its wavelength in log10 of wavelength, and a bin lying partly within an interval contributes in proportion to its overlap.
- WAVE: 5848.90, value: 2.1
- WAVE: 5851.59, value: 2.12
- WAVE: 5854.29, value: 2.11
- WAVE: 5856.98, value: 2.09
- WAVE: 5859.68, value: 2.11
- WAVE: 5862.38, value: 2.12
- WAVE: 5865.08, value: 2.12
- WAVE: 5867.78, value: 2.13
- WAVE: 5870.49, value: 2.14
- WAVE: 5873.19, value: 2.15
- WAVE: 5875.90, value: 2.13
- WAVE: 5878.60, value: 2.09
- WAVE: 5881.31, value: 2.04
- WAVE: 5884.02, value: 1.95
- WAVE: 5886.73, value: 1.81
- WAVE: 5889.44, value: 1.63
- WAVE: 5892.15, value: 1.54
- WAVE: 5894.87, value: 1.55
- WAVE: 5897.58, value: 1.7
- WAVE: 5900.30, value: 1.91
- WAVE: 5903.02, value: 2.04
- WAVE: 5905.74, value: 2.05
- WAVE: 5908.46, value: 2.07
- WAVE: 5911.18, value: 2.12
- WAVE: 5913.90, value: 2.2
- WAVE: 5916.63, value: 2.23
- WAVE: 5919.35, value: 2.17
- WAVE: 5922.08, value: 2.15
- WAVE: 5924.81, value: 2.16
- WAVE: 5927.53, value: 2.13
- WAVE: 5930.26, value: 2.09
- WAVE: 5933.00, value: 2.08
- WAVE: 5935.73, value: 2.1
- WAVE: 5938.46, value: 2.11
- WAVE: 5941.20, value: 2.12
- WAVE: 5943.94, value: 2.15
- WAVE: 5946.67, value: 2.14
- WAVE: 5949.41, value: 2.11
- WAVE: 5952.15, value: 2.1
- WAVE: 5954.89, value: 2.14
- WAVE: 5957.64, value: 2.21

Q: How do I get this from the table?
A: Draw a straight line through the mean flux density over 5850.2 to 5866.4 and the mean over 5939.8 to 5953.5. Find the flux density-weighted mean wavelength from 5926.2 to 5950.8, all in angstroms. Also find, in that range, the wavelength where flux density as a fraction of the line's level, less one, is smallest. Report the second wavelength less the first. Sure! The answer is -5.5 angstroms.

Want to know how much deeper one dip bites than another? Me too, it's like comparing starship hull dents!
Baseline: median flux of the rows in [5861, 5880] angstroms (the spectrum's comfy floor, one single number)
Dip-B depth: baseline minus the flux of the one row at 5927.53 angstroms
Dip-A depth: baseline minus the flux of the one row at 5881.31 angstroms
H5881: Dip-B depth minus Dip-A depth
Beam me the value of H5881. -0.09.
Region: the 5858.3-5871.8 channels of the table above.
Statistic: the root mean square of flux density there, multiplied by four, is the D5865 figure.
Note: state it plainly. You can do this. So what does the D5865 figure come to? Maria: 8.50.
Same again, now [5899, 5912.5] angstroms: 8.16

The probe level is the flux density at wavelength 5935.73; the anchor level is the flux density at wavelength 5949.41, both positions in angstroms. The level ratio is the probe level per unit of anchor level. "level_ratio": 1.00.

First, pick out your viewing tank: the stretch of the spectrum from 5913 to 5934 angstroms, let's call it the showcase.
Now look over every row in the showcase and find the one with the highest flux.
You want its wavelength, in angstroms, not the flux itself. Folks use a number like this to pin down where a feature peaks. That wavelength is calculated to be 5916.63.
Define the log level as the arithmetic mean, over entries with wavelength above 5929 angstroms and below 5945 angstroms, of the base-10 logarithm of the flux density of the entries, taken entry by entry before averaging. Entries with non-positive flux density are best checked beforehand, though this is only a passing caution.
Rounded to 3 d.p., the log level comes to 0.324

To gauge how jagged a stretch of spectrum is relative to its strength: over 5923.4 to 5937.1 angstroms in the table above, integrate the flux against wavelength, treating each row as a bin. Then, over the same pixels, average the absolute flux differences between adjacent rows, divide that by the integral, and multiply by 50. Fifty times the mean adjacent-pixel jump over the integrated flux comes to 0.043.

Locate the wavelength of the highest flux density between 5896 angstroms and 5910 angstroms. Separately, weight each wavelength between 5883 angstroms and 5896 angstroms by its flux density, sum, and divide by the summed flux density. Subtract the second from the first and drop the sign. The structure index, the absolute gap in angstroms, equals 19.4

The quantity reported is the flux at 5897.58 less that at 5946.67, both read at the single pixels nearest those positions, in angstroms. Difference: -0.44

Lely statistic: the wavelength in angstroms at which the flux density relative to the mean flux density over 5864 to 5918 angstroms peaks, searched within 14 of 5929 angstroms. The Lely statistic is 5916.63 angstroms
